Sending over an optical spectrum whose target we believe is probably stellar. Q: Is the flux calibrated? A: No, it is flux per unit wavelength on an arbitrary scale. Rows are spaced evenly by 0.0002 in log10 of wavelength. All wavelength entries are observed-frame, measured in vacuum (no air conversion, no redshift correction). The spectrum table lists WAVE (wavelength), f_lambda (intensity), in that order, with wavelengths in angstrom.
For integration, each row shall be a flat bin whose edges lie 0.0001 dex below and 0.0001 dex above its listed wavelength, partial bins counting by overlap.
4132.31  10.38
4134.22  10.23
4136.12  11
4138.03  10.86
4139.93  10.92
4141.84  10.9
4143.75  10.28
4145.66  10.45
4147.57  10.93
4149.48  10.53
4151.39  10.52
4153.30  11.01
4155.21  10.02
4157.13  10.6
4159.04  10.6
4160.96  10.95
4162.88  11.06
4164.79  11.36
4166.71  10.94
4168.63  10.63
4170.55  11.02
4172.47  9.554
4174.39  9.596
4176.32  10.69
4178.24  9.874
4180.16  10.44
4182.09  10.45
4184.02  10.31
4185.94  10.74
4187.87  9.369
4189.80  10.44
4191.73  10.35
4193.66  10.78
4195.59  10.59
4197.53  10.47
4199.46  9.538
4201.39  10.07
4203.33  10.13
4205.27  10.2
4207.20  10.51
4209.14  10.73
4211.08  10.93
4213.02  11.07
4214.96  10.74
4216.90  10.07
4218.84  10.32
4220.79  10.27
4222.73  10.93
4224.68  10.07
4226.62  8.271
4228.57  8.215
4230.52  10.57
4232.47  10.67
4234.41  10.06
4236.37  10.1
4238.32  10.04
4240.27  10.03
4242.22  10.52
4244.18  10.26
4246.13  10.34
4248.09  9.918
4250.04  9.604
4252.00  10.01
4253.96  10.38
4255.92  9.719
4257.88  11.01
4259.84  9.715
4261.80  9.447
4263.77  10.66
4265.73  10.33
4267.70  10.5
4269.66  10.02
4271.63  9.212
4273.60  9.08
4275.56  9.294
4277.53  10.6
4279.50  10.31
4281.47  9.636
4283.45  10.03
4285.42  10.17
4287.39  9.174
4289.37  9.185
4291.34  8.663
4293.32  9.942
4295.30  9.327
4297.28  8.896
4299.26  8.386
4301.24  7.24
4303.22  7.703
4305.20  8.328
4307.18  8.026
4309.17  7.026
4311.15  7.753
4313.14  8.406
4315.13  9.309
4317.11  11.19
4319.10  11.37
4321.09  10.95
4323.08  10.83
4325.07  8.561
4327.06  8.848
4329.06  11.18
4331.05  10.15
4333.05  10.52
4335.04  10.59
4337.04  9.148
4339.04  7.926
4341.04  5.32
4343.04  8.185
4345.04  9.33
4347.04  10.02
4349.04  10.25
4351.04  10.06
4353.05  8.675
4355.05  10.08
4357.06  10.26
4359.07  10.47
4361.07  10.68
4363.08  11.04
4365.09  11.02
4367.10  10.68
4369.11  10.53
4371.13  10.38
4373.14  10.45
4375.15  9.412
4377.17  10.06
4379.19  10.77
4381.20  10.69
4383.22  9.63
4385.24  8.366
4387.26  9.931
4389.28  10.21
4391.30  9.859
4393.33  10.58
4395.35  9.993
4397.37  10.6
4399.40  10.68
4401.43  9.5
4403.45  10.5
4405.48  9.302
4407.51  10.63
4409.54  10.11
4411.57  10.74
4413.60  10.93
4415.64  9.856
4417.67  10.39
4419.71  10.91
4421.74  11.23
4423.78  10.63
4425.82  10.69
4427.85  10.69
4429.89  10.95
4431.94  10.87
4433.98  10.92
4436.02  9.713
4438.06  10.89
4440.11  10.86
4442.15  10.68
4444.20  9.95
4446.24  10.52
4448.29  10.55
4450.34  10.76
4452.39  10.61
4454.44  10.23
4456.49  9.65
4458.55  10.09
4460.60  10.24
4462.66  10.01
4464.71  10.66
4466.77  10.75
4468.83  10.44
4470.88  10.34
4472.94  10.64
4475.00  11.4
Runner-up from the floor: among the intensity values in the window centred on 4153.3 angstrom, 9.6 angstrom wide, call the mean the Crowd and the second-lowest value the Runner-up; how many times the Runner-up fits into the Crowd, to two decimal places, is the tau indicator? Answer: 1.00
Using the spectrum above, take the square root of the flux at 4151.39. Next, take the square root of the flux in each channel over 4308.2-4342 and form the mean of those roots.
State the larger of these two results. 3.24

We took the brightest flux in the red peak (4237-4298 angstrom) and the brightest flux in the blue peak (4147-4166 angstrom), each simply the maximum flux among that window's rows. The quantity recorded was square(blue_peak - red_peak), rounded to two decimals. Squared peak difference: 0.12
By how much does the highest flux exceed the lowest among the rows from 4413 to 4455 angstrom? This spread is 1.5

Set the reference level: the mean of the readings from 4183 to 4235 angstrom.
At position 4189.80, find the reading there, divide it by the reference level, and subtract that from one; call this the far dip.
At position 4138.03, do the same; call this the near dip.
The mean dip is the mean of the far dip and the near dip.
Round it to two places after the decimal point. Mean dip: -0.04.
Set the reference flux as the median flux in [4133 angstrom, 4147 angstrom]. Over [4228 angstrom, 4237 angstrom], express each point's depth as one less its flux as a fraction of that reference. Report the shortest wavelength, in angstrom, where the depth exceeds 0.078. 4228.57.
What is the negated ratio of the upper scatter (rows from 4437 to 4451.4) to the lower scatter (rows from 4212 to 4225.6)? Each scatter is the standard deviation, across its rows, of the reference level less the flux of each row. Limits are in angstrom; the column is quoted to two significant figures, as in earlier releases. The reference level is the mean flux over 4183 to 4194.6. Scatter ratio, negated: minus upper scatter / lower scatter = -0.78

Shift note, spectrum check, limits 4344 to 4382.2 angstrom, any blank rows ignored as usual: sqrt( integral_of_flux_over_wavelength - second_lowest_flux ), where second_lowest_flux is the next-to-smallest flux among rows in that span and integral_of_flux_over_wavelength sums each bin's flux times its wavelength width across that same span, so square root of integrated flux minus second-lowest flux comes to 19.6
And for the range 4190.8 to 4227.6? 19.2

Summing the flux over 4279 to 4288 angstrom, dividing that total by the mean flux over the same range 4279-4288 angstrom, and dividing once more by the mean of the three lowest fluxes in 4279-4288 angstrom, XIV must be 0.520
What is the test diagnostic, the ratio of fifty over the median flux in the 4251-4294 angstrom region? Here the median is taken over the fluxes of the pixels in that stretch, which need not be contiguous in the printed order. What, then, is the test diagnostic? 5.0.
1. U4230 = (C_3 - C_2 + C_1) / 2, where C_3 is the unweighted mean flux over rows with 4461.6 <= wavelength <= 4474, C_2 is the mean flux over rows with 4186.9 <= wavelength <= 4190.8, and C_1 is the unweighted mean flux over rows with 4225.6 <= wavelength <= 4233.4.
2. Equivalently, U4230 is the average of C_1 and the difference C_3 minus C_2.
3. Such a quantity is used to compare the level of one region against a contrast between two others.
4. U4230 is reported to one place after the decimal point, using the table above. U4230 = 5.0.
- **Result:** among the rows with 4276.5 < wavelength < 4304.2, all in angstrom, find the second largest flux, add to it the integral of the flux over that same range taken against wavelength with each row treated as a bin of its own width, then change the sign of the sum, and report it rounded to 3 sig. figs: -266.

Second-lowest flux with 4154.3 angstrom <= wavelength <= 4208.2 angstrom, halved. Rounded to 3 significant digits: 4.77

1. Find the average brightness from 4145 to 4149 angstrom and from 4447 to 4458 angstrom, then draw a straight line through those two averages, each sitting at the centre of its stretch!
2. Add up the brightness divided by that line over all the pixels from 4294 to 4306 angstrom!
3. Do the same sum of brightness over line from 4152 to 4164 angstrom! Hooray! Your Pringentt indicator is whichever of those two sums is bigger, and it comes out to 6.02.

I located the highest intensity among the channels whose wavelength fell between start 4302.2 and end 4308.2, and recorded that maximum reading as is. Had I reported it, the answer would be 8.328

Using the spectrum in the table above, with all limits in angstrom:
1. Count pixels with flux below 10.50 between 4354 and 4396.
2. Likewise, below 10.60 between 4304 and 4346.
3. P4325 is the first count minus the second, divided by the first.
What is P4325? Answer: -0.23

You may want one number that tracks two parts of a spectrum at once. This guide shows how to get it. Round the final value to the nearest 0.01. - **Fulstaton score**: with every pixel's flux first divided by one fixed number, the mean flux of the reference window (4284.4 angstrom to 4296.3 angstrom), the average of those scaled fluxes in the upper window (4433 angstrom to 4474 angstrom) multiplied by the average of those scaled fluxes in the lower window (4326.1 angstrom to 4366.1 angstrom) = 1.14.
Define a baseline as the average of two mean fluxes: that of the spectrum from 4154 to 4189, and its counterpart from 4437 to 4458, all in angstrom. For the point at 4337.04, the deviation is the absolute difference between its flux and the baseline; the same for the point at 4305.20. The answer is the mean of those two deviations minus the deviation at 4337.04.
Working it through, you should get 0.41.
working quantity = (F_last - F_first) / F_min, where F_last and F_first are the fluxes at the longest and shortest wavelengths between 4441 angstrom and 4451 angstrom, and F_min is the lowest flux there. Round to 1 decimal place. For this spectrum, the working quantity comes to 0.0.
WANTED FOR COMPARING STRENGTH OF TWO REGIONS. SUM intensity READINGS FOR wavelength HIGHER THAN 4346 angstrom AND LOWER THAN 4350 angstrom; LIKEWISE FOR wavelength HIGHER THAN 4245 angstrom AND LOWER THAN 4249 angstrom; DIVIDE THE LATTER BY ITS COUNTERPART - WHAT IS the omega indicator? 1.00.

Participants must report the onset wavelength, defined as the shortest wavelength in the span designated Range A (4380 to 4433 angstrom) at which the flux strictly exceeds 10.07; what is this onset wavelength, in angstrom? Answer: 4381.20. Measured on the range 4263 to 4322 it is 4263.77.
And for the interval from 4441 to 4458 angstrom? 4442.15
